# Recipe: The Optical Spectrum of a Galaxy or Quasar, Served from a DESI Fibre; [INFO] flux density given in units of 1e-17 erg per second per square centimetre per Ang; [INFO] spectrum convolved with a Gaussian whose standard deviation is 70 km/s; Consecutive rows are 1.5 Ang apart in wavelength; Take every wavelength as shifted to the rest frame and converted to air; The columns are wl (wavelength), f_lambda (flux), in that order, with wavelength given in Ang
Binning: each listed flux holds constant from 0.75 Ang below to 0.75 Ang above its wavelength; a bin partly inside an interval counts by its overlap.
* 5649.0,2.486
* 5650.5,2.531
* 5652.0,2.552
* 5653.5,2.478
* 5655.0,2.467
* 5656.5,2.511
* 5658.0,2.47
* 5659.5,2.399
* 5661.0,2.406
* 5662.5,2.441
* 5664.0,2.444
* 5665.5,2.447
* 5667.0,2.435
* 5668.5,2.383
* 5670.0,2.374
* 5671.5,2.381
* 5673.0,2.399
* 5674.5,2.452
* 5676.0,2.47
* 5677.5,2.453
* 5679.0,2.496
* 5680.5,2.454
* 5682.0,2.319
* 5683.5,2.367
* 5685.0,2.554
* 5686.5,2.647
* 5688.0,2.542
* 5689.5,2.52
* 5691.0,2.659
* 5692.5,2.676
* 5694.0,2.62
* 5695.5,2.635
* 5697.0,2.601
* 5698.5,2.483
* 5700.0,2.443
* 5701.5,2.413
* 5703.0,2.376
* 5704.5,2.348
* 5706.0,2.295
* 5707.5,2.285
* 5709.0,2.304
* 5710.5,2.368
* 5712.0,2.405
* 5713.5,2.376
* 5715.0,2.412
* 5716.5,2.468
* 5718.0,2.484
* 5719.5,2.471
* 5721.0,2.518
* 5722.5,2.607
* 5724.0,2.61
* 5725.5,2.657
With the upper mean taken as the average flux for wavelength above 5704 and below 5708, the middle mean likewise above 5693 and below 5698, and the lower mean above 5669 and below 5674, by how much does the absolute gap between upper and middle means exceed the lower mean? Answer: -2.1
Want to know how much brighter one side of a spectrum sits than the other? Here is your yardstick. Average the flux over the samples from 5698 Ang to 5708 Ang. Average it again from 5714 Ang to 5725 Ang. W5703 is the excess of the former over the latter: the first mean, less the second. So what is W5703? -0.13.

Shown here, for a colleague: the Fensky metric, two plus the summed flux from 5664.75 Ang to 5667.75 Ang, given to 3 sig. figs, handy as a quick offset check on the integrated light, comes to 6.88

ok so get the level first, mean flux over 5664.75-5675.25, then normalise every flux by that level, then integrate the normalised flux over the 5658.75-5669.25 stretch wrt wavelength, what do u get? 11 Ang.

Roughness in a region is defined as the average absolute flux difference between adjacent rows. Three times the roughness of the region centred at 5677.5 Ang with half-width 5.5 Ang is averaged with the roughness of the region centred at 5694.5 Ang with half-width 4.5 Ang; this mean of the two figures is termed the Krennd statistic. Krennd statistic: 0.101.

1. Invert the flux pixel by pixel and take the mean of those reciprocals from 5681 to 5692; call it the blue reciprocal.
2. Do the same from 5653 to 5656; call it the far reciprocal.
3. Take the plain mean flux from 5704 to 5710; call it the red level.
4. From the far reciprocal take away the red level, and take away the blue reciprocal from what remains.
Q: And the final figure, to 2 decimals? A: -2.30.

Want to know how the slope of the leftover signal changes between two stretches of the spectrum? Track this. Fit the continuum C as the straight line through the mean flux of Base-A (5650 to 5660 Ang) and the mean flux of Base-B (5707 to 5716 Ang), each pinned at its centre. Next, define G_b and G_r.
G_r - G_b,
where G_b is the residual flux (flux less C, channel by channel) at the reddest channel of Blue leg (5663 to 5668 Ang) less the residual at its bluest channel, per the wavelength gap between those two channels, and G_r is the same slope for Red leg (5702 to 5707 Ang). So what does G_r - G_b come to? -0.02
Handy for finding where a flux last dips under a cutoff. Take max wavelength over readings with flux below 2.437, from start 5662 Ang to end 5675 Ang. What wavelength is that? 5673.0 Ang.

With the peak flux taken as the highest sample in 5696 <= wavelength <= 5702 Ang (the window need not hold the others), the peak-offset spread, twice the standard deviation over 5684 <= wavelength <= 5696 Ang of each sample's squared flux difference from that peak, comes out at 0.004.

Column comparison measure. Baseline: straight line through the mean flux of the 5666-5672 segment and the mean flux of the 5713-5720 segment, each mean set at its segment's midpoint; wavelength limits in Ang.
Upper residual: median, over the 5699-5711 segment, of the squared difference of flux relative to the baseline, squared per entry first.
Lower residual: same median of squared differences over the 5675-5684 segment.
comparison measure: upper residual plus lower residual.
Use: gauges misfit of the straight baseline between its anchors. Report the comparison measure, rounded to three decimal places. 0.009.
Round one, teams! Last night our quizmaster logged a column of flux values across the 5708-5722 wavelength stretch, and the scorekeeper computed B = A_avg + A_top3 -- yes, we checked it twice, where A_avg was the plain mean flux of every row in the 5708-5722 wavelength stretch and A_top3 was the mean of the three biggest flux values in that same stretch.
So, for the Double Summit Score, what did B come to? 4.91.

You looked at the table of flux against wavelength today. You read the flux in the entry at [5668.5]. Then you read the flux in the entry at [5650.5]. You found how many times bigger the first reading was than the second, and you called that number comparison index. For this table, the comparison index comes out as 0.94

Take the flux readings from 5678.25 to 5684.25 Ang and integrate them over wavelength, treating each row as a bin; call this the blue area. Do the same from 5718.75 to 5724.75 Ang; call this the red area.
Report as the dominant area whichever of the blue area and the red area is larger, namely 15.3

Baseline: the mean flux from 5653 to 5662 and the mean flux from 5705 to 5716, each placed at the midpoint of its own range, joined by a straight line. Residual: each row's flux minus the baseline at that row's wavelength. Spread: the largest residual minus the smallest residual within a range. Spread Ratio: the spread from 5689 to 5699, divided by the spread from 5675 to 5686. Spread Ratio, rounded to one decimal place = 0.8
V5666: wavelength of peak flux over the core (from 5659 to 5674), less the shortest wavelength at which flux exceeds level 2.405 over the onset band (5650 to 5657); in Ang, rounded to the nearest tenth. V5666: 15.0 Ang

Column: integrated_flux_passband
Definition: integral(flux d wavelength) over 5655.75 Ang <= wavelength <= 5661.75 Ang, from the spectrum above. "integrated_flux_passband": 14.7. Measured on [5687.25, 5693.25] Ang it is 15.6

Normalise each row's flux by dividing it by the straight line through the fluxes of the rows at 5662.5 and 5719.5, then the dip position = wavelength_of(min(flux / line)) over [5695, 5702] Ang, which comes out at 5701.5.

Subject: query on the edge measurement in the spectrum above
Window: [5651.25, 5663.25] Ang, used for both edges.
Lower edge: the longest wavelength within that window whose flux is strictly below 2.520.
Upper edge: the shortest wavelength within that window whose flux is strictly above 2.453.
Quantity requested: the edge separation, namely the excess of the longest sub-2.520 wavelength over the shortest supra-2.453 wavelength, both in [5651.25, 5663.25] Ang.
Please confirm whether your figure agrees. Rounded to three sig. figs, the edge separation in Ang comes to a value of 10.5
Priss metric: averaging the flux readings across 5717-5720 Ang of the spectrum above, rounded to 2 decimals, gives 2.48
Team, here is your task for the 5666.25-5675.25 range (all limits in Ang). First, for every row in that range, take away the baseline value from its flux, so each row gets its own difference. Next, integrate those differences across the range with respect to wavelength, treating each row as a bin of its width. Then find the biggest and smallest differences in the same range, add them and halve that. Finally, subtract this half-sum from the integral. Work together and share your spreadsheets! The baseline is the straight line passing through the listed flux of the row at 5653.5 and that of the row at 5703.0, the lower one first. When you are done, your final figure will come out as -0.32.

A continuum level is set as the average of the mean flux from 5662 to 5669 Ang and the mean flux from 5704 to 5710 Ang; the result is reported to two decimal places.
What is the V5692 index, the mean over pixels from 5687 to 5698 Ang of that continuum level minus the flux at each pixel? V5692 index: -0.24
